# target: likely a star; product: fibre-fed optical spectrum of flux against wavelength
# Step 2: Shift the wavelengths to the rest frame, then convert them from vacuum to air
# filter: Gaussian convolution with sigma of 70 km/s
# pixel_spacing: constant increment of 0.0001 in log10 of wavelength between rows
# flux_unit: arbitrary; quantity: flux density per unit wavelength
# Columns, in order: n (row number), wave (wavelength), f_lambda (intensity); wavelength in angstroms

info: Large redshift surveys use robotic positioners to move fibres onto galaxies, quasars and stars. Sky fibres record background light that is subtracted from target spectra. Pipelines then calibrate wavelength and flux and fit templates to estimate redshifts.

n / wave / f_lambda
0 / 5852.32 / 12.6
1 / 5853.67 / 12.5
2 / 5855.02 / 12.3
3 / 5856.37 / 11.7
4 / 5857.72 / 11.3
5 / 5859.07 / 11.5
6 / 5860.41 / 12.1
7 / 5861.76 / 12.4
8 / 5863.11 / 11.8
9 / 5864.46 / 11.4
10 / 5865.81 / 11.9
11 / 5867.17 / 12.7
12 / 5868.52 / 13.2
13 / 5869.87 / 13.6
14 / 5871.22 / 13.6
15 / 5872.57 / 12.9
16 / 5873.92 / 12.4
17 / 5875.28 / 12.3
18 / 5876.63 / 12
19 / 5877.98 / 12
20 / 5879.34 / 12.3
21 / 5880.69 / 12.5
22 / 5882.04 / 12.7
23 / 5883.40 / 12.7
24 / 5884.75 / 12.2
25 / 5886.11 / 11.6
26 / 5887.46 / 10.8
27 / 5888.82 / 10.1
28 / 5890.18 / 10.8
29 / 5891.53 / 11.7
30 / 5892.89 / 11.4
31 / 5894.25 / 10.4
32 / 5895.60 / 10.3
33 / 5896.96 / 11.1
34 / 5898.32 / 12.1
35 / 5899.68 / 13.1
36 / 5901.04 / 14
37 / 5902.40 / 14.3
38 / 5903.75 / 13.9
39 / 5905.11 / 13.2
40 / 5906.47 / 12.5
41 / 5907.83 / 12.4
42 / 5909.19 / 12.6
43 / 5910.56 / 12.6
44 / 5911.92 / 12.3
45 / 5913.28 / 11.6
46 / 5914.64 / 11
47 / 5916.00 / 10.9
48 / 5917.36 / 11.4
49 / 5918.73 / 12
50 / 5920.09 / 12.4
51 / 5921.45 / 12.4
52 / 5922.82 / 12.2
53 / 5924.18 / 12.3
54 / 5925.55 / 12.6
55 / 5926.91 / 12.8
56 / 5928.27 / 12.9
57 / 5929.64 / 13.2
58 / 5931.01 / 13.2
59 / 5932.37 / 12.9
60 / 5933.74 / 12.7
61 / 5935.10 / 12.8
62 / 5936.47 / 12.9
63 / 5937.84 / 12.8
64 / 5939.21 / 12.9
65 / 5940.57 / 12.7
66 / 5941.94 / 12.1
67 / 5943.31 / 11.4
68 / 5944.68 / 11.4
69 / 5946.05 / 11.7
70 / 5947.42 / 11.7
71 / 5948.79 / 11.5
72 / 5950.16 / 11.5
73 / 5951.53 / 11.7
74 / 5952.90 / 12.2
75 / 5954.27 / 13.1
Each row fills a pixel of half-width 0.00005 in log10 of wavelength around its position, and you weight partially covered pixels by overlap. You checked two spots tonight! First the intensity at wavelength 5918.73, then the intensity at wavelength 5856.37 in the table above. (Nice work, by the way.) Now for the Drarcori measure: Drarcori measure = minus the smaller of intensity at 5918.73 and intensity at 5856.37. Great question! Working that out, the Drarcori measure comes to -11.7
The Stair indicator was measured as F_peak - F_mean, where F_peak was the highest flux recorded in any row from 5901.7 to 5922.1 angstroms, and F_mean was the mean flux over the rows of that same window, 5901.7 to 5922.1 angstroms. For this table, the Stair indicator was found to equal 1.9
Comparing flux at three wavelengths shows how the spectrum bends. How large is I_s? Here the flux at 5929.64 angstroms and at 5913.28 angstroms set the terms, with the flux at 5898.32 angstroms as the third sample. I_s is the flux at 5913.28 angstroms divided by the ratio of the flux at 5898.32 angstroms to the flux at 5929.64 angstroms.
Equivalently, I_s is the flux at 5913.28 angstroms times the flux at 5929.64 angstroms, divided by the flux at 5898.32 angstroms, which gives 12.7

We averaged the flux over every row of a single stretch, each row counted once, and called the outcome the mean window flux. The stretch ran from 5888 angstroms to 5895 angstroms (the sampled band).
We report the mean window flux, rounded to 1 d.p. 10.9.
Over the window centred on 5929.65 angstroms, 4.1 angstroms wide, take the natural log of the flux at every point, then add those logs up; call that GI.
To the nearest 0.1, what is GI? 7.7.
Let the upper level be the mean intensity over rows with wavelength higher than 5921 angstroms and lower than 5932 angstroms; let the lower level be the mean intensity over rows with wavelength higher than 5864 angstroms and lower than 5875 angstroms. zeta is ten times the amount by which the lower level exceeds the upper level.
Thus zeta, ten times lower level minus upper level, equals 0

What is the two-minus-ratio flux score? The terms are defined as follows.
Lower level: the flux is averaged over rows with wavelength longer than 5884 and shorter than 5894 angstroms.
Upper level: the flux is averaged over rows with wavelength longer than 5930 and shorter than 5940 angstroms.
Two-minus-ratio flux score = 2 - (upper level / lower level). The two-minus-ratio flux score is 0.85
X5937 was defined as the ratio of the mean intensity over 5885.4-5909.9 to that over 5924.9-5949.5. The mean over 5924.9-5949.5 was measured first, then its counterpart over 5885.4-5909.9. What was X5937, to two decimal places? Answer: 0.96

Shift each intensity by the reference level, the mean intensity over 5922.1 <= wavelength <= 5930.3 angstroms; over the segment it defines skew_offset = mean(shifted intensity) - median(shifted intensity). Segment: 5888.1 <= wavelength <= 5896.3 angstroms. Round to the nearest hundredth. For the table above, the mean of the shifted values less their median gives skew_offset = 0.18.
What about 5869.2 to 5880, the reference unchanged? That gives 0.29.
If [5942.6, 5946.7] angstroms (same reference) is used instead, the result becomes 0.10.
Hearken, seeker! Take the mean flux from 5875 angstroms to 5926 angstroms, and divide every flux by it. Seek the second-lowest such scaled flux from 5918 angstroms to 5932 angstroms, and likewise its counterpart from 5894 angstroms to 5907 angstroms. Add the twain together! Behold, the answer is 1.87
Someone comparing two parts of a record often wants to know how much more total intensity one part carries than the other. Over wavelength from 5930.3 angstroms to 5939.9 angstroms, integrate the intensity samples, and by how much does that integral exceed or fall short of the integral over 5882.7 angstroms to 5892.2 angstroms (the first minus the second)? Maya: 15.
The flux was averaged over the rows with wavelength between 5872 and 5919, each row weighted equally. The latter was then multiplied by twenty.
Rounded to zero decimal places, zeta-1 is 241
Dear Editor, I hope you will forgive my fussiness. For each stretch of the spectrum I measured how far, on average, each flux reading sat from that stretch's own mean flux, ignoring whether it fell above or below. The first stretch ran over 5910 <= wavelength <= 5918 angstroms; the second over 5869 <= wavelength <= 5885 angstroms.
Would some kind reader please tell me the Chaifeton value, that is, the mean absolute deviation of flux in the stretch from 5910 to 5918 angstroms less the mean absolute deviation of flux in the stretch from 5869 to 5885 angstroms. 0.13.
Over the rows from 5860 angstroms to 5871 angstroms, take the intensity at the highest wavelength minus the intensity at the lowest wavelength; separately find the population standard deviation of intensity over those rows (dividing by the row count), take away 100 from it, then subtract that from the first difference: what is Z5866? 101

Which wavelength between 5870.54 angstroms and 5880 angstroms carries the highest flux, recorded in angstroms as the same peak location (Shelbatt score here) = 5871.22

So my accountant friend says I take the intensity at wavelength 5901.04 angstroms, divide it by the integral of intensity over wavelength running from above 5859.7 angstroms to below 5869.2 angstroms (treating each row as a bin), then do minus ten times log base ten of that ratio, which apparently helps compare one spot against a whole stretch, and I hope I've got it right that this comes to 9.2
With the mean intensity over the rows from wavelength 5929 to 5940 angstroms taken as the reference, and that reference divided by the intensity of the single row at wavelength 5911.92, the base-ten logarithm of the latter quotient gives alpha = 0.022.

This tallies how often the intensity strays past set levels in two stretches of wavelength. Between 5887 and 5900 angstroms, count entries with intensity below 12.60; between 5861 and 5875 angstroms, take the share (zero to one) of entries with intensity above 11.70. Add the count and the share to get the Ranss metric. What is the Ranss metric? 9.9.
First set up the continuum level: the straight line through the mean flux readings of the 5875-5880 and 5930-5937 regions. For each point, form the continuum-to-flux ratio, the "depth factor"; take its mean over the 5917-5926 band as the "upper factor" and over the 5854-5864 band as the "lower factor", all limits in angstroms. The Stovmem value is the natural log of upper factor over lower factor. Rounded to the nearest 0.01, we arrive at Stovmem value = 0.04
